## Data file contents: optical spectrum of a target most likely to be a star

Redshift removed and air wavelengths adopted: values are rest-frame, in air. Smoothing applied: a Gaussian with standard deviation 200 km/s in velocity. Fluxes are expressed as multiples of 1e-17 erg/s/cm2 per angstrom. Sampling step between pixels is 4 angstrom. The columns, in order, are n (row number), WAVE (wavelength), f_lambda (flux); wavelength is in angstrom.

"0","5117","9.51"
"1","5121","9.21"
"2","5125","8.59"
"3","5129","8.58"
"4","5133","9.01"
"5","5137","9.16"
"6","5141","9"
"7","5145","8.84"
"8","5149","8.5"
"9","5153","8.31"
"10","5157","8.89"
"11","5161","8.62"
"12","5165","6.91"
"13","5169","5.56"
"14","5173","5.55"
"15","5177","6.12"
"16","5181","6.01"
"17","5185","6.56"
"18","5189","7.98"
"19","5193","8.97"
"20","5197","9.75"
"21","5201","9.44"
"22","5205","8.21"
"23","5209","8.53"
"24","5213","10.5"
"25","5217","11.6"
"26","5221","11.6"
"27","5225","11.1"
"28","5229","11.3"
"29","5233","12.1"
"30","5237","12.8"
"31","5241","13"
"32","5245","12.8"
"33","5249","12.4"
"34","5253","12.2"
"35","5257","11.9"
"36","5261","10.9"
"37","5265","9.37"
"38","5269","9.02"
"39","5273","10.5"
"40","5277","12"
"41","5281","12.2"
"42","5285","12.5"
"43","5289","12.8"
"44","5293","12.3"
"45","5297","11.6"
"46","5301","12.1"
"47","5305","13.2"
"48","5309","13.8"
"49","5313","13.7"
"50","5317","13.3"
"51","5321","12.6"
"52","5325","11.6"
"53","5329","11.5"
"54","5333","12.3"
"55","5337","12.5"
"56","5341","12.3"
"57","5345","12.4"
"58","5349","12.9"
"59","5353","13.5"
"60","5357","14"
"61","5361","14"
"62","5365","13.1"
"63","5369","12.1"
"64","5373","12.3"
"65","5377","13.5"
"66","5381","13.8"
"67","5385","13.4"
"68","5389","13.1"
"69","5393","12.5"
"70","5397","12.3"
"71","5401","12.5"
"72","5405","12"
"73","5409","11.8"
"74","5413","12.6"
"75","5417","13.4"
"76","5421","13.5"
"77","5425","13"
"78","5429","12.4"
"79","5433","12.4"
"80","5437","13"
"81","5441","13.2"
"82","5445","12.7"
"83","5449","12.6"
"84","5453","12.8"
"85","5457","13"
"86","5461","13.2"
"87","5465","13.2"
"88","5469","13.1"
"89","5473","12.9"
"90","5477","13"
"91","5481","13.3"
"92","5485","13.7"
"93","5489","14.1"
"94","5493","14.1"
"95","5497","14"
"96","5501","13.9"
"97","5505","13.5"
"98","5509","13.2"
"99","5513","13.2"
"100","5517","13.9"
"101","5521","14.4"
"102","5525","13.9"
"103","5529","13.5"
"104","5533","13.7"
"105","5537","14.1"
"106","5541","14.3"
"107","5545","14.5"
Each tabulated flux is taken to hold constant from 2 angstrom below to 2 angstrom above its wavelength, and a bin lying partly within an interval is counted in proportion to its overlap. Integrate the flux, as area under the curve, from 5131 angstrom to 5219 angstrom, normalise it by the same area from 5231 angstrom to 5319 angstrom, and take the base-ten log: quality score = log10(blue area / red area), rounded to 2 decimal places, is -0.17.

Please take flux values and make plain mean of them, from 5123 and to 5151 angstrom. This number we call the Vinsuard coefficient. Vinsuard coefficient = 8.8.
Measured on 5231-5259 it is 12.5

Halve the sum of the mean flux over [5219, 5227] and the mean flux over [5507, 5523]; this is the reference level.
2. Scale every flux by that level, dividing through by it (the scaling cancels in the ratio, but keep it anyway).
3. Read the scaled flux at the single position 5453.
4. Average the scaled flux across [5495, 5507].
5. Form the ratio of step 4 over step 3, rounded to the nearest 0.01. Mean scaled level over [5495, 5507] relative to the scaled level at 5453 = 1.08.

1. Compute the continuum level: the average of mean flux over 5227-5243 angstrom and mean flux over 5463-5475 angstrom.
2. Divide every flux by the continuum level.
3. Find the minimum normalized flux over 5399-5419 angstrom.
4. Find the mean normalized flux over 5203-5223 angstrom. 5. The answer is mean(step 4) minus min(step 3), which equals -0.13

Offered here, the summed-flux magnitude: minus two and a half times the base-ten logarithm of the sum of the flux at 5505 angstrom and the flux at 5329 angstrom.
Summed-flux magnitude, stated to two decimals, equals -3.49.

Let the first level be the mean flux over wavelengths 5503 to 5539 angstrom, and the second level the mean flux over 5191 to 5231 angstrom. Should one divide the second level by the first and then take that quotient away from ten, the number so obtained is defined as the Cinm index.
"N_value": 9.26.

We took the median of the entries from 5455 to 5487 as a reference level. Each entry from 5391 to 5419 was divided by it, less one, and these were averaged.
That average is -0.054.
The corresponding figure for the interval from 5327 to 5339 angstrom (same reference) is -0.080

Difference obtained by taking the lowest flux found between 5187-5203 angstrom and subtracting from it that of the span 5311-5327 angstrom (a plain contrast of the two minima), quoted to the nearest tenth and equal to -3.6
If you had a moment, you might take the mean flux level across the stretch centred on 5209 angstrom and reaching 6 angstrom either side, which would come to 9.1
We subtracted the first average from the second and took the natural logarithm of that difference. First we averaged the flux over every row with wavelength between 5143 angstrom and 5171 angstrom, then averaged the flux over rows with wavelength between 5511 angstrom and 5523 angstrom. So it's 1.8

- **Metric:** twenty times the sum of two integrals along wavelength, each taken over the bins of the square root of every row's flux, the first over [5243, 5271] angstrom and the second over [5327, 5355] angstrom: 3851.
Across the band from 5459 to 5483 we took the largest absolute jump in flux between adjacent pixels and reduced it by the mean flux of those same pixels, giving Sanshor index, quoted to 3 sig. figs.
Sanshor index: -12.8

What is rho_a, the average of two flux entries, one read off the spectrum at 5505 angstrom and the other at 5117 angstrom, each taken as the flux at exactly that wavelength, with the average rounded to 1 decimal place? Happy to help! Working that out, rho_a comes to 11.5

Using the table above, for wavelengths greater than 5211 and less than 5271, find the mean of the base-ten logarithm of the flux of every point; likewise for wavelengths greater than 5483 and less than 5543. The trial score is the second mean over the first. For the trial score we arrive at 1.08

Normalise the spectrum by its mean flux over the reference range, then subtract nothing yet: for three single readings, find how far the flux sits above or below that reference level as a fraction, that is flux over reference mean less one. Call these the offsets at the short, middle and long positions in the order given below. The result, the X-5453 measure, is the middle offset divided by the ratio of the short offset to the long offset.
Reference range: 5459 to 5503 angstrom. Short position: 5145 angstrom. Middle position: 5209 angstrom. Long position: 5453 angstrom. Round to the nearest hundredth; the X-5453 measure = -0.06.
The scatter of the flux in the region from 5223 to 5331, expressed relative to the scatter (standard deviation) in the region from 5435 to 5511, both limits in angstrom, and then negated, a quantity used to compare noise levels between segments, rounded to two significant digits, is -2.5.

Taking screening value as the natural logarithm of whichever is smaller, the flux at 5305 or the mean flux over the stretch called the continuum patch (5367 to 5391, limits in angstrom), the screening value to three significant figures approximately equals 2.57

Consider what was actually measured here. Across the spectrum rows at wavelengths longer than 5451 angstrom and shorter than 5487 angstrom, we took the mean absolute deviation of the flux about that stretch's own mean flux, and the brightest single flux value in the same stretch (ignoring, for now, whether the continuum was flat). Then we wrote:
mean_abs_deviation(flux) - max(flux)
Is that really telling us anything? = -14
